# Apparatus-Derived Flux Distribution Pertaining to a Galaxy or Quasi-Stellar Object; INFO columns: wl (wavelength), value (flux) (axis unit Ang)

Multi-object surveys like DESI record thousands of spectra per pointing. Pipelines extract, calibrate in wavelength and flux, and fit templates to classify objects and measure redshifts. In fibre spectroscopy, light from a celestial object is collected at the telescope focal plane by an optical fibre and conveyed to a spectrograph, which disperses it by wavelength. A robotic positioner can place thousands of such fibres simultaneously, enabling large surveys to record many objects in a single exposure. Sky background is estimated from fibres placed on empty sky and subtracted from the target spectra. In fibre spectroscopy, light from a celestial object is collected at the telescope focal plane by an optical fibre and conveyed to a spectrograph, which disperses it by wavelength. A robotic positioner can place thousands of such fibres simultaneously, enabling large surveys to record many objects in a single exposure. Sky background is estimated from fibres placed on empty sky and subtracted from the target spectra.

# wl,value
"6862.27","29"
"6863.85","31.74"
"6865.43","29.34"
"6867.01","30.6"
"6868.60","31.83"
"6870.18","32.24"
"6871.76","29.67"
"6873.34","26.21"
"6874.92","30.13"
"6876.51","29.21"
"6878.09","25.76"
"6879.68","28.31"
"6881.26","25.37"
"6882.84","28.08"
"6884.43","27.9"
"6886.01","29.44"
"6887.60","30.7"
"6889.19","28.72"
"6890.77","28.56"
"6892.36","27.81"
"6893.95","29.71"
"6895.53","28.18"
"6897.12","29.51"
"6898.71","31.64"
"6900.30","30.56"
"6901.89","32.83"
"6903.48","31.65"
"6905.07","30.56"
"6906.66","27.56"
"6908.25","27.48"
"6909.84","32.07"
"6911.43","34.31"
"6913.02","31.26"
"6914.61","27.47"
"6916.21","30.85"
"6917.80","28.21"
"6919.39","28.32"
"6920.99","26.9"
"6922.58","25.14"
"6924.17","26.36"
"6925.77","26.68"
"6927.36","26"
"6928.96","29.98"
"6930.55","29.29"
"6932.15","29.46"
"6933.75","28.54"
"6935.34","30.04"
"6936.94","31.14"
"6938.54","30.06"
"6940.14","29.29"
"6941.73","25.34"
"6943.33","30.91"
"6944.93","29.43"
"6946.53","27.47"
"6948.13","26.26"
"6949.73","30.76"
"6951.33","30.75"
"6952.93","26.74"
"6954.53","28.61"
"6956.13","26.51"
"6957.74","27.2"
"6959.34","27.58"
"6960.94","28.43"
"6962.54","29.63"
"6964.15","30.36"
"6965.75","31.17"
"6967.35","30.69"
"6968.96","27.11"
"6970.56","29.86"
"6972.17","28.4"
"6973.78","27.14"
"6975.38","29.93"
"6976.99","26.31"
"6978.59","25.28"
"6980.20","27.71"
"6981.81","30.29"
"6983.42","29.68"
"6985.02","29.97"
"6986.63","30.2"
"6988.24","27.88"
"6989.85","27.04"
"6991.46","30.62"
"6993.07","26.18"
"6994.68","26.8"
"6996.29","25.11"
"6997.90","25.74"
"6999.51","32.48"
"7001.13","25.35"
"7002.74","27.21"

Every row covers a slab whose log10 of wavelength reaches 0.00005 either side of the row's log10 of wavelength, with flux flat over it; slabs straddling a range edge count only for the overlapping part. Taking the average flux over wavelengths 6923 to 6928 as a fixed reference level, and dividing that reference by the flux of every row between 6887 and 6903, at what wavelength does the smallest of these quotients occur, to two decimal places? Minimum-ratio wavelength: 6901.89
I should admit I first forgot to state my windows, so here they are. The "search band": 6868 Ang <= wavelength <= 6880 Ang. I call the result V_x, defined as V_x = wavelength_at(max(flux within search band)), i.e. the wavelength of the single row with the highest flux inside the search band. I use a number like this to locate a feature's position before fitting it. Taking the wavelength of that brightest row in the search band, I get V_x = 6870.18 Ang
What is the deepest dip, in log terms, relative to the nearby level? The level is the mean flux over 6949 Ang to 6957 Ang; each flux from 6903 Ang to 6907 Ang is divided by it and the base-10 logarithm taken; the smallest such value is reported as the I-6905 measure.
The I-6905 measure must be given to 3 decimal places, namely -0.017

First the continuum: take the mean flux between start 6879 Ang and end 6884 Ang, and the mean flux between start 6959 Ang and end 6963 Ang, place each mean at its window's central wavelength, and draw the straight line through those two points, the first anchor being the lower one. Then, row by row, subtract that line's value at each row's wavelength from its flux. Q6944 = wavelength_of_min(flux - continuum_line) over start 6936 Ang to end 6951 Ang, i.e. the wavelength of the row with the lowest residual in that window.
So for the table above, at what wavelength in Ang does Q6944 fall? 6941.73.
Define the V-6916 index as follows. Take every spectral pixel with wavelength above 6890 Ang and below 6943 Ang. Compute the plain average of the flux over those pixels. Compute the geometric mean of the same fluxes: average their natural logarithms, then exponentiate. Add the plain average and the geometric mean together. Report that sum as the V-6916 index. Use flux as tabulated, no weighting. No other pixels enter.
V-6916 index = 58.3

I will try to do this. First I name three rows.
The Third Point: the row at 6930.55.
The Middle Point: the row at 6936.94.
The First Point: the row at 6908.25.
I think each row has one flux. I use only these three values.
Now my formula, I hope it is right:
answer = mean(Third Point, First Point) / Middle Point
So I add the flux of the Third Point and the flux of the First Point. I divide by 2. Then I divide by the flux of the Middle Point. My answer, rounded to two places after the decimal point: 0.91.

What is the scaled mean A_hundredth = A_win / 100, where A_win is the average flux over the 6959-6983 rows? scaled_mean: 0.287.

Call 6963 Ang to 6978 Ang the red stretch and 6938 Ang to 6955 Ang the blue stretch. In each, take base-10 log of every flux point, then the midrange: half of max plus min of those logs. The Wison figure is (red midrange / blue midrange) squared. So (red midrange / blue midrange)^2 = 1.01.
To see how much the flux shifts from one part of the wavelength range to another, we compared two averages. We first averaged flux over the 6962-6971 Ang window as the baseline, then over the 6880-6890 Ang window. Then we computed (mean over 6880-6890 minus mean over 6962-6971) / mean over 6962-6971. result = -0.048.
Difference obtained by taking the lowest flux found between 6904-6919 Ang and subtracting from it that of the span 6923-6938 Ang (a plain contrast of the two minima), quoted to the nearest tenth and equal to 1.5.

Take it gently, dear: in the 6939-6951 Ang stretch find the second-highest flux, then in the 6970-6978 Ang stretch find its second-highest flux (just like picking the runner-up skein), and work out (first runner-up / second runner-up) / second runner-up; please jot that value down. 0.0345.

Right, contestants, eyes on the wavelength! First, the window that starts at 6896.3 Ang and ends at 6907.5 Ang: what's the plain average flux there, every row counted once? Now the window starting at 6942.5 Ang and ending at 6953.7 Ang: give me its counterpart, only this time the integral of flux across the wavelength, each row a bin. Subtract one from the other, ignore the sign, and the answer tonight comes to 293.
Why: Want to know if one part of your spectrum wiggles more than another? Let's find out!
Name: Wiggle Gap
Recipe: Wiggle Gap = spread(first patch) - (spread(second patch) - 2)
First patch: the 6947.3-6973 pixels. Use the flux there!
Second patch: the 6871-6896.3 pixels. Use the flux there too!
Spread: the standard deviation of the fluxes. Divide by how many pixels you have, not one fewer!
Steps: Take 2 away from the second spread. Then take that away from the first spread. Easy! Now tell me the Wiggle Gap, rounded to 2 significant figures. 2.2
